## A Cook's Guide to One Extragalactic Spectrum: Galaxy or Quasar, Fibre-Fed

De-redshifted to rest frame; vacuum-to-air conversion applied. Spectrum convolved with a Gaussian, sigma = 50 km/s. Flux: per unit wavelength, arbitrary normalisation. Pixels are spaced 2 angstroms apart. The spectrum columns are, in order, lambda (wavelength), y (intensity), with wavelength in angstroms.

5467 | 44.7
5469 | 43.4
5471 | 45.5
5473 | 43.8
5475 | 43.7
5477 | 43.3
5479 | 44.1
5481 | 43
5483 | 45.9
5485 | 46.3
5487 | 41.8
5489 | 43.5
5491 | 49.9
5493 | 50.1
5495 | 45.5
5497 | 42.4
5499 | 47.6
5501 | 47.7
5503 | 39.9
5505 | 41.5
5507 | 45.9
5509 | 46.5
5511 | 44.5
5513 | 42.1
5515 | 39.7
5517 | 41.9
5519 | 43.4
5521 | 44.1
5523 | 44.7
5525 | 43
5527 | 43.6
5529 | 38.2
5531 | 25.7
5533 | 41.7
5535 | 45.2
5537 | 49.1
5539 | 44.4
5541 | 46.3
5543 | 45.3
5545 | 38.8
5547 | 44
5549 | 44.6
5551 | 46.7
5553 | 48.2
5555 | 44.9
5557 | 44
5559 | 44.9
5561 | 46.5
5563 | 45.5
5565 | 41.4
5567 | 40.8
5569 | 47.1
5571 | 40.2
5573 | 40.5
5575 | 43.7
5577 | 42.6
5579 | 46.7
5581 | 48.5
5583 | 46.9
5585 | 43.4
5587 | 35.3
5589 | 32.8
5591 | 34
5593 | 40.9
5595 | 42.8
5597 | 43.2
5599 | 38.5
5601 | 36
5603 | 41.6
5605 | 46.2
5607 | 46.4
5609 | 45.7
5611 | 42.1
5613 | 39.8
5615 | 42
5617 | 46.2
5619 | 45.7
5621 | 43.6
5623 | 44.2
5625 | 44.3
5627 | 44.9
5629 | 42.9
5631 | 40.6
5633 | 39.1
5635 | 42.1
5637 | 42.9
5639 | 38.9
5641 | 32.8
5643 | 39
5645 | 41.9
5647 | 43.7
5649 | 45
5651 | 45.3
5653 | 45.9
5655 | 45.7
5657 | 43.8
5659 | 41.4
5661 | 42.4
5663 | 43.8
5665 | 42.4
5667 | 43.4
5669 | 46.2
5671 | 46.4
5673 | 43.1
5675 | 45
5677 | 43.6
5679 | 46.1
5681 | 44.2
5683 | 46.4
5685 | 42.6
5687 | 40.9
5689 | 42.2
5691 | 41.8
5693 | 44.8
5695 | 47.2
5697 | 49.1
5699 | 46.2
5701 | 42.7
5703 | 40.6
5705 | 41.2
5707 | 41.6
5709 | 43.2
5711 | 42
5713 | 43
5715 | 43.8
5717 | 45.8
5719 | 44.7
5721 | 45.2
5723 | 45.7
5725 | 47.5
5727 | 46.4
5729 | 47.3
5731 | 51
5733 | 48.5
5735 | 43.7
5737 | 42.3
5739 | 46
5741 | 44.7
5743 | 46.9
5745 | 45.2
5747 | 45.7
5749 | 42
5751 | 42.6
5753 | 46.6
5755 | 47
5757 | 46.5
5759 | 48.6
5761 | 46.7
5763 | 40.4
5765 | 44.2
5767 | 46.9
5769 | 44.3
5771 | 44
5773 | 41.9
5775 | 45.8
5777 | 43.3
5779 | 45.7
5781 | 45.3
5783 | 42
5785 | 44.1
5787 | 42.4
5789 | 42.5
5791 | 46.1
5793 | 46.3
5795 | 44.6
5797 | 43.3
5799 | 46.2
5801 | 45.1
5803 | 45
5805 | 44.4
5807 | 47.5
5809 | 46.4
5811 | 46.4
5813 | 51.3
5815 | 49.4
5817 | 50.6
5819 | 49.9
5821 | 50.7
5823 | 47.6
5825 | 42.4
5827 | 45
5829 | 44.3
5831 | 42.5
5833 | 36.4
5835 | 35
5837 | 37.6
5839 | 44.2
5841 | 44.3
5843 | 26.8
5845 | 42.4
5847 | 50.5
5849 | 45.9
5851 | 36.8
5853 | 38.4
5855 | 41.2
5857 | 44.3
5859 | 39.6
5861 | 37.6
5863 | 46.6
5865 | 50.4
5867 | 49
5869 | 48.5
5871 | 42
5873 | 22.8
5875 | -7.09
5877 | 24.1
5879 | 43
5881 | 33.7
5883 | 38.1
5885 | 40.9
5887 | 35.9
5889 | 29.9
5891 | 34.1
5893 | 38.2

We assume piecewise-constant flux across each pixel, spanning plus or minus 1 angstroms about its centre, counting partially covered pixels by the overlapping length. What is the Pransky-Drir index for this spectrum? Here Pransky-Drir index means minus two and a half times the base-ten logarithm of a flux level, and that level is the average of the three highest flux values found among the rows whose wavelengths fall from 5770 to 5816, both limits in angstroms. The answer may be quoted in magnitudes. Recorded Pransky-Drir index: -4.23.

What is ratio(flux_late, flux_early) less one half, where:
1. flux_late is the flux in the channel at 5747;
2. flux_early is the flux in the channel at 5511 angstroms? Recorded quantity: 0.53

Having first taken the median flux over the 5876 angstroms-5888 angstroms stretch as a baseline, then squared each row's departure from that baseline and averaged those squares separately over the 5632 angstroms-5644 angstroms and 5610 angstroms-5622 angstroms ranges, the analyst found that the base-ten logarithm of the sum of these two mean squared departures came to 1.77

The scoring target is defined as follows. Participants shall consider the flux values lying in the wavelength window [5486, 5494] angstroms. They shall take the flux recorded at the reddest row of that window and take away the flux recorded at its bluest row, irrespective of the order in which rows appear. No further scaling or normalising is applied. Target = 8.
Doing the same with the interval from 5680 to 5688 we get -3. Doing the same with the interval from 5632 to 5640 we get 0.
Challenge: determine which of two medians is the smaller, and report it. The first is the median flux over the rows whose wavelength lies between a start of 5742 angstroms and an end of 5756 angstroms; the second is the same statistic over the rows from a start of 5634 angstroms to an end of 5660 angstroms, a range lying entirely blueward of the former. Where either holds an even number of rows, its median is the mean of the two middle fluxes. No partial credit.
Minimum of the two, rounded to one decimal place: 42.9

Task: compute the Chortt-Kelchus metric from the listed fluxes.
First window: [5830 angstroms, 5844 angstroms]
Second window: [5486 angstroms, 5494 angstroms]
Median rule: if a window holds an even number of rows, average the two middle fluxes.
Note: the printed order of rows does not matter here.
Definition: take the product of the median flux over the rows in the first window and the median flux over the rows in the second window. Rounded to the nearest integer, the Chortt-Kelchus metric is 1756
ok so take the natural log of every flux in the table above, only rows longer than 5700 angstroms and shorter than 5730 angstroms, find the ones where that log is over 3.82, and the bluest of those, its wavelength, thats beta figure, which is 5717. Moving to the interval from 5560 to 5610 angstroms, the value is 5561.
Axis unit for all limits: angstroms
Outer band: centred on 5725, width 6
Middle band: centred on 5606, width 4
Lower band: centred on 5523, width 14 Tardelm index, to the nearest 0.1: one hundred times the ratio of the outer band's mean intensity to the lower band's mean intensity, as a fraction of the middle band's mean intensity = 2.4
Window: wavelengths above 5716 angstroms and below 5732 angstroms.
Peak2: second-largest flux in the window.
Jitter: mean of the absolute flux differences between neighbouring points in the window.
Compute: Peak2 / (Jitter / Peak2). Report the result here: 1645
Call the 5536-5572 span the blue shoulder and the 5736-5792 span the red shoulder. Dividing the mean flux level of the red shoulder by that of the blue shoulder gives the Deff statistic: 1.00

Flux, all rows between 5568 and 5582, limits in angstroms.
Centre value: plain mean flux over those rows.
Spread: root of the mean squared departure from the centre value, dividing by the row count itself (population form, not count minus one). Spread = 3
